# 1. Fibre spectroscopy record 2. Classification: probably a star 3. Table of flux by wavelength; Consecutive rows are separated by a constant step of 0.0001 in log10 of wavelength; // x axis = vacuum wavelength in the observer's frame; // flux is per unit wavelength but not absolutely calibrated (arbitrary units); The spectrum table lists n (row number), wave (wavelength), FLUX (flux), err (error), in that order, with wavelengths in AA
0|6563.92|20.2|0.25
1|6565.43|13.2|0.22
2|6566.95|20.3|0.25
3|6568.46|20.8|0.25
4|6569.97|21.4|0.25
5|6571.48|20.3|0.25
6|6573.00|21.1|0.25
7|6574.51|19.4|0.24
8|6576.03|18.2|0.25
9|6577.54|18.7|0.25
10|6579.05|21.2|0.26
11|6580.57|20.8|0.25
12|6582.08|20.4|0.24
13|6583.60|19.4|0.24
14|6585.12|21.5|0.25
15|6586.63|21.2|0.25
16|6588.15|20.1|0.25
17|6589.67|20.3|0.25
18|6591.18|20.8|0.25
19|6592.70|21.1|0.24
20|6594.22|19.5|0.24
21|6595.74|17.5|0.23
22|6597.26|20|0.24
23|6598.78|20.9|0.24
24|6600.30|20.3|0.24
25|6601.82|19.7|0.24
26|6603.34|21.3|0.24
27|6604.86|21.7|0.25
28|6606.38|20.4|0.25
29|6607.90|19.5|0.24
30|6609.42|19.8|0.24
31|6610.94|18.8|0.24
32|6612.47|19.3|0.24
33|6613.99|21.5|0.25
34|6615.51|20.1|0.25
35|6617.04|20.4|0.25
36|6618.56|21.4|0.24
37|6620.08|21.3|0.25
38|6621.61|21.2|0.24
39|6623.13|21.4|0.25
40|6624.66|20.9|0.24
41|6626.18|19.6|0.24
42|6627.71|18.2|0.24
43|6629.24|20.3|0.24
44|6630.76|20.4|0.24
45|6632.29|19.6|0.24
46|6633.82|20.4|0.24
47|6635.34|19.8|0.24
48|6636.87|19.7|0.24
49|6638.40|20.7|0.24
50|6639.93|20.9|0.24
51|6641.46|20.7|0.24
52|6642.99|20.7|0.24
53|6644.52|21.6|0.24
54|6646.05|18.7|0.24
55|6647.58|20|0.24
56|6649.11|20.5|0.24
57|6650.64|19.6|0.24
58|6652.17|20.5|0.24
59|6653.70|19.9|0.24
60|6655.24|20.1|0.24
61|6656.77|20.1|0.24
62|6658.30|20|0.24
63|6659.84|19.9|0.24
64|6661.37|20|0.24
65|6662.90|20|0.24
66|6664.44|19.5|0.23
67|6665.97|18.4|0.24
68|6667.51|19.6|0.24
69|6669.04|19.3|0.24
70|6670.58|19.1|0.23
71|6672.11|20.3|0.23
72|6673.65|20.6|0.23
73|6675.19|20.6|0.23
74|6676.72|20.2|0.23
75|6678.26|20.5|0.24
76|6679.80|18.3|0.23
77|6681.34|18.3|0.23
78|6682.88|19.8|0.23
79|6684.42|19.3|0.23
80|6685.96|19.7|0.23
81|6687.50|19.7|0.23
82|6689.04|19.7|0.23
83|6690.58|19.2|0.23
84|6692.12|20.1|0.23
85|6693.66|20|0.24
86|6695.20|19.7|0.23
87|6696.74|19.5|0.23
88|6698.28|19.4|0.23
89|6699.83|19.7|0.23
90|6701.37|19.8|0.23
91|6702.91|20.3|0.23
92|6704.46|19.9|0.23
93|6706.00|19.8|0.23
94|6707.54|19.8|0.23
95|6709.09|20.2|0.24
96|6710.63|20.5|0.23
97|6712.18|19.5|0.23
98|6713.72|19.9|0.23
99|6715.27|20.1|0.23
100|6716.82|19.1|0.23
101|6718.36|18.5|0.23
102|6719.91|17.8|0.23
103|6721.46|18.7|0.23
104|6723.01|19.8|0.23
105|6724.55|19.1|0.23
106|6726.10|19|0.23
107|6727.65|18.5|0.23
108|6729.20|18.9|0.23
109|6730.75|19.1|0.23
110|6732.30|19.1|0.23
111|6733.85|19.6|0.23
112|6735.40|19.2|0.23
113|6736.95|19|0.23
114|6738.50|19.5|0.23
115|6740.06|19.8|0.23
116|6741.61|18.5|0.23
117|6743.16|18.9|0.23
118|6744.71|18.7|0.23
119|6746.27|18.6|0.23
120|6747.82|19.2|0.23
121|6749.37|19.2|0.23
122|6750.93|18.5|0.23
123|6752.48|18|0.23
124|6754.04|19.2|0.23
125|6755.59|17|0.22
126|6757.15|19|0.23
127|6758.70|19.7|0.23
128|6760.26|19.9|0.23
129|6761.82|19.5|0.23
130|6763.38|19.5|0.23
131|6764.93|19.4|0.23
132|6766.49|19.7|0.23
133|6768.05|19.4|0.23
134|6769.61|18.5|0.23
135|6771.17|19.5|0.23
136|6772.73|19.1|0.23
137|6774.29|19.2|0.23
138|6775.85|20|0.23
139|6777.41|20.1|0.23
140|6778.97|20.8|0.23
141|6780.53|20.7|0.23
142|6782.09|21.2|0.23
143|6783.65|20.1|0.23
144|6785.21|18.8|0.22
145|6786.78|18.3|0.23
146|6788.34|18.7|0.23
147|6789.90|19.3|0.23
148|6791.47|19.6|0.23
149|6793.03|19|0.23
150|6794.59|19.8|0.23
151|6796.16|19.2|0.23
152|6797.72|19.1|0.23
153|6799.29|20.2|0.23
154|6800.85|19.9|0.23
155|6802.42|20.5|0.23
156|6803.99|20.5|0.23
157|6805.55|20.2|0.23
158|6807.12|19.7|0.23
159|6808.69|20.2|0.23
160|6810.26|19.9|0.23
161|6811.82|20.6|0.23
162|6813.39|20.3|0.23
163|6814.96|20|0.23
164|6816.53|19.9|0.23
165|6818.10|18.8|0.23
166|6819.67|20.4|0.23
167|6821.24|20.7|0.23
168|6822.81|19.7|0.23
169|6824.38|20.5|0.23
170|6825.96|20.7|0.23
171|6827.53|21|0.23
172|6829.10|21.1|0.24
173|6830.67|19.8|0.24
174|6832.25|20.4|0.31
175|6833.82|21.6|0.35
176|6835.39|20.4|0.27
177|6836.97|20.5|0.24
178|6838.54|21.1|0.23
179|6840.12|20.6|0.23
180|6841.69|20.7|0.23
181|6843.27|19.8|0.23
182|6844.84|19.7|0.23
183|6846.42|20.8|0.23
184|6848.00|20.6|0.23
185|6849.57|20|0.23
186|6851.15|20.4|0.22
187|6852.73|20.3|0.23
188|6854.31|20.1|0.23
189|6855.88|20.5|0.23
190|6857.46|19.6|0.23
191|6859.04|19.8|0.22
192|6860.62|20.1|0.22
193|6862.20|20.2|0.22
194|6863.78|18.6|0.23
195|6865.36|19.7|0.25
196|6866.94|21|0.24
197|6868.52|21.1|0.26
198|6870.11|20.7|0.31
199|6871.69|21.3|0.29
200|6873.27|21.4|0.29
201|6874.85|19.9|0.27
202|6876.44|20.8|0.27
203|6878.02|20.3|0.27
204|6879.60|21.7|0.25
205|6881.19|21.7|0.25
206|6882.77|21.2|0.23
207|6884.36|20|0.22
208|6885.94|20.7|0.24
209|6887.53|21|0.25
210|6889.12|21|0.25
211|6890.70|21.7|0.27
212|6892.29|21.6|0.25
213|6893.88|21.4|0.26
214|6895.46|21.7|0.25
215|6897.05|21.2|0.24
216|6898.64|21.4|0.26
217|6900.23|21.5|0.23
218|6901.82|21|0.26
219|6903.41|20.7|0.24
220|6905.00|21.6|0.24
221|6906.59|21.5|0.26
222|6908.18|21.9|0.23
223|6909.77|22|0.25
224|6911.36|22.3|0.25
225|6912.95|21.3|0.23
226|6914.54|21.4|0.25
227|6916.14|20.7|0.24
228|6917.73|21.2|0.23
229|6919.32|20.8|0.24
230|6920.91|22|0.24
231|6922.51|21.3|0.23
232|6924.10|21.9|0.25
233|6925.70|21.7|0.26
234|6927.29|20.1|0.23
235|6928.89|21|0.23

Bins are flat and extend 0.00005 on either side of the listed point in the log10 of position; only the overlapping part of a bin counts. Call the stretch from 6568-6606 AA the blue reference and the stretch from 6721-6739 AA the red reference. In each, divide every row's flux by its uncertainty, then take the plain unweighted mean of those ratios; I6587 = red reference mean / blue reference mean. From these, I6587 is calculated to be 1.01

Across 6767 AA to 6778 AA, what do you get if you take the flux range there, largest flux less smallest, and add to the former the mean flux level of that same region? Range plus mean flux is 21.0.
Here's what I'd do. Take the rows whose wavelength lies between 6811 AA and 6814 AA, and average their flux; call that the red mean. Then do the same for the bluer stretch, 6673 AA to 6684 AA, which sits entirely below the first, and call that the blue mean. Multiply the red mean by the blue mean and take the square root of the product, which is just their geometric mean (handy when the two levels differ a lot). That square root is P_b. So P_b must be 20.1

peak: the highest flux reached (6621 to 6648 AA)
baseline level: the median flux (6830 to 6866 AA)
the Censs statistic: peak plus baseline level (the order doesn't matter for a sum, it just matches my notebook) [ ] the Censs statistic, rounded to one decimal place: 41.9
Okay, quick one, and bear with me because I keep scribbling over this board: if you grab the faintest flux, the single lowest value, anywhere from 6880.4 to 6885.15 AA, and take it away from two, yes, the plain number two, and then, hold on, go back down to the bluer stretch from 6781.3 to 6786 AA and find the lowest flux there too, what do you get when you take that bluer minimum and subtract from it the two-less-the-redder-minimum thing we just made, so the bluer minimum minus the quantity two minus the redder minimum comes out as 36.8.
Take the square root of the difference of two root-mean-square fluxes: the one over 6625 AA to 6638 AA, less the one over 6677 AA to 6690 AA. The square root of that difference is 0.58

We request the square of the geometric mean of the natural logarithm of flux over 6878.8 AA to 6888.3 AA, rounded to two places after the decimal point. 9.28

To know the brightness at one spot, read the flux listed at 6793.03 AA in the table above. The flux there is 19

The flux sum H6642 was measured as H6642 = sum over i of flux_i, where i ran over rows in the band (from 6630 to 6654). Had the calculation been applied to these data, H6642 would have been 324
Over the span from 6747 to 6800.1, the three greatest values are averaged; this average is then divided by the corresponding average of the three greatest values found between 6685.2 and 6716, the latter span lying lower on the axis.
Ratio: 1.03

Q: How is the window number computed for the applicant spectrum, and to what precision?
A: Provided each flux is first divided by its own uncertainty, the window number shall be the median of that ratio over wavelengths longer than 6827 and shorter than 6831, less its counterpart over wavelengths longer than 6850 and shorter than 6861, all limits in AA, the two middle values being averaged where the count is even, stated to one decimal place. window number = -1.2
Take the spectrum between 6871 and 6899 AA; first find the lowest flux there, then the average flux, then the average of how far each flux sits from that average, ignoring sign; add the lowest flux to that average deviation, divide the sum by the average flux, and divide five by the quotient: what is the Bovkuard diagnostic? 5.19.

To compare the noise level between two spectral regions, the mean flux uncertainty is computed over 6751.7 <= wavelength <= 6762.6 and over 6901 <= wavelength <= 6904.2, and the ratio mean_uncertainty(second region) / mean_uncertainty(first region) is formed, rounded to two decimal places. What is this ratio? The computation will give 1.09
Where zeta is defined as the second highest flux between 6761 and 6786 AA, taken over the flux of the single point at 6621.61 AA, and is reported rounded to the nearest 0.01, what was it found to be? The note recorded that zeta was 0.98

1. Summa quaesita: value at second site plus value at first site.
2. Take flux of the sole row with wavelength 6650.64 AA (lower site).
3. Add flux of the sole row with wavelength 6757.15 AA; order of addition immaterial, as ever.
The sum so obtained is 38.6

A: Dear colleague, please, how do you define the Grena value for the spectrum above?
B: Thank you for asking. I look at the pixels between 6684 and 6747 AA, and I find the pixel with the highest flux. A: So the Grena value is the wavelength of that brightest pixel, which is 6710.63 AA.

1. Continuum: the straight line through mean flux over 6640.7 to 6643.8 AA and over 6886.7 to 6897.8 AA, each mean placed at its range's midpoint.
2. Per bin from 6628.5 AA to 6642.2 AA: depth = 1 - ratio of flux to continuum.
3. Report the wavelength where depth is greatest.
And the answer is 6632.29 AA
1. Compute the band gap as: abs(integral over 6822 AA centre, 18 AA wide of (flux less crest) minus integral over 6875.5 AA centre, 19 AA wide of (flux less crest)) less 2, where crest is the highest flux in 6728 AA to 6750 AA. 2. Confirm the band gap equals 11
